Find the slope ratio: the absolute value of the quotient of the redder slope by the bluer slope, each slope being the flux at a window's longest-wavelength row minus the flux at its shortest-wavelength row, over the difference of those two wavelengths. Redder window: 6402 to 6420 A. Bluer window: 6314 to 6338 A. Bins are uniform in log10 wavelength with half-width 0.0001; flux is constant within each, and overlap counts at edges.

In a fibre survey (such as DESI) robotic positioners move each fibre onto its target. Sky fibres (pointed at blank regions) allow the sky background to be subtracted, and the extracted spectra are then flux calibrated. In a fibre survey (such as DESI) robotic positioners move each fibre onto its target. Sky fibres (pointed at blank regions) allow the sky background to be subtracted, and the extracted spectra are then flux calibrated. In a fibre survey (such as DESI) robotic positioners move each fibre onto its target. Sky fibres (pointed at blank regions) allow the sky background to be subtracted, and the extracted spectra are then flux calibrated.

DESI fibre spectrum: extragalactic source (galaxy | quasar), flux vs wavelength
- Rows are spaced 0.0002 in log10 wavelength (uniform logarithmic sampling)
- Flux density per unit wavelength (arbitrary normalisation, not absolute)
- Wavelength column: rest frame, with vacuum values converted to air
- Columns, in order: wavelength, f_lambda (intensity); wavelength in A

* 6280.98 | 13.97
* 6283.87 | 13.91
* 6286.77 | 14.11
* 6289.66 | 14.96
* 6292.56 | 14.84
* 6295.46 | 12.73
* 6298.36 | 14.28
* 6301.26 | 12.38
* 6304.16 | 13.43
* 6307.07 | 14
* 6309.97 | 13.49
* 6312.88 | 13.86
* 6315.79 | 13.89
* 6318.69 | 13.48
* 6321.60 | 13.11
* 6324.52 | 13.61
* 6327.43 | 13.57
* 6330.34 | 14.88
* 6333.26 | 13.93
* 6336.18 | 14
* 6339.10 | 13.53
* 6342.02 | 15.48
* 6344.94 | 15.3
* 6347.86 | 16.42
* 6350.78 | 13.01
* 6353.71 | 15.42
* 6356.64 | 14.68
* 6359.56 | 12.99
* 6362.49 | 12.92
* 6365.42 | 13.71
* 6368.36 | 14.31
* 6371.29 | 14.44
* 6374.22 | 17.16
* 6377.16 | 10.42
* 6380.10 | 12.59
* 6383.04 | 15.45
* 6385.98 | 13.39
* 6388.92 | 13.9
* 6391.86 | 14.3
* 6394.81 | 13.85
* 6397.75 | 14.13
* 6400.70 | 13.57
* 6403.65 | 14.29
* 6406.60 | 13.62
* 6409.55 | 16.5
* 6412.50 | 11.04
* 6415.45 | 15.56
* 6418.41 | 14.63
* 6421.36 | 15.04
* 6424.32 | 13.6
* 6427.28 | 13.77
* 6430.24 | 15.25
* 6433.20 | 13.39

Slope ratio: 4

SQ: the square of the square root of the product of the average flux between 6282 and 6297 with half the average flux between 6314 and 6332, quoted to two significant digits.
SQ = 97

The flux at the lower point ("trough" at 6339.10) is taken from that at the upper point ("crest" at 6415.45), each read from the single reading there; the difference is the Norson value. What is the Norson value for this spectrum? 2.0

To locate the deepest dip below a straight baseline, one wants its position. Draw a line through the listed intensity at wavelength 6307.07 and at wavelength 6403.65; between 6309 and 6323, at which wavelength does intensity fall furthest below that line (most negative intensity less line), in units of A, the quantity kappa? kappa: 6321.60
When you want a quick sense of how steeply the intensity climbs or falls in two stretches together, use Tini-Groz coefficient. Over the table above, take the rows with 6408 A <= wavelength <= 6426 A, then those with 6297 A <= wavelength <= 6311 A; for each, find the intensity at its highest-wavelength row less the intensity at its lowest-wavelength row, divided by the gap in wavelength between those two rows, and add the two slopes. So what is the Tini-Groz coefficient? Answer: -0.26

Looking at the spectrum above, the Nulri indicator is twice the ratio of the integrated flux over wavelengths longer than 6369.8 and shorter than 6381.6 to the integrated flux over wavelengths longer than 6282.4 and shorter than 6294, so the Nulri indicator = 1.92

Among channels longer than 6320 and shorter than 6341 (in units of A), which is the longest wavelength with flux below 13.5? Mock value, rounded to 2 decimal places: 6321.60 A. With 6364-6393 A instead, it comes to 6385.98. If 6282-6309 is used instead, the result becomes 6304.16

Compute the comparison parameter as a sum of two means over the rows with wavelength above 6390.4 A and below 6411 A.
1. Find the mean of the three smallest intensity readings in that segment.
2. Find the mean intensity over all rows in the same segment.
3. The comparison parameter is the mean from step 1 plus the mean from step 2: 28.0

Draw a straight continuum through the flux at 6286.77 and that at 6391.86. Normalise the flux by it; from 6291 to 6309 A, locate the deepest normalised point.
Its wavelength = 6301.26 A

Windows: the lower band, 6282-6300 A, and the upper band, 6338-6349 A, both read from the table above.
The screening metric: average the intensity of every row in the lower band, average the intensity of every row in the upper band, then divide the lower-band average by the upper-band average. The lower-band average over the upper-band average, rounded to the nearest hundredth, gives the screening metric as 0.93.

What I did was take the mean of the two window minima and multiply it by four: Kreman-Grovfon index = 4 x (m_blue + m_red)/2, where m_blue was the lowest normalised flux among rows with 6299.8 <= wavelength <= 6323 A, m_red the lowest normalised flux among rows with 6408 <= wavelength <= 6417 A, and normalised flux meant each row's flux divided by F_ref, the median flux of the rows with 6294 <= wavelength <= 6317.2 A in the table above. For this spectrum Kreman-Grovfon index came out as 3.43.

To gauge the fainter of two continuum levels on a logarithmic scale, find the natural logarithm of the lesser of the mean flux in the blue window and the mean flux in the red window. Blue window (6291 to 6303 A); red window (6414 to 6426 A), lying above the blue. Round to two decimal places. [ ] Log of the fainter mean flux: 2.61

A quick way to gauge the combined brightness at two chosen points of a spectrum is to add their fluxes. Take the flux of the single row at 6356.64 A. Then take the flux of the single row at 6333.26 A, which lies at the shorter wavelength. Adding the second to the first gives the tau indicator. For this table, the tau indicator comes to 29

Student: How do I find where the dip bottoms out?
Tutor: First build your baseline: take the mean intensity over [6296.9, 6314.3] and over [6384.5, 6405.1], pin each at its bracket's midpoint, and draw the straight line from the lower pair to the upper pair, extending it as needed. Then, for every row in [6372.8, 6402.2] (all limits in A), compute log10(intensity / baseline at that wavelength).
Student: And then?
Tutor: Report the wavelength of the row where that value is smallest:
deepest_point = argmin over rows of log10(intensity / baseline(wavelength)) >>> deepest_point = 6377.16 A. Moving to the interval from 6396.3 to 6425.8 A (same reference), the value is 6412.50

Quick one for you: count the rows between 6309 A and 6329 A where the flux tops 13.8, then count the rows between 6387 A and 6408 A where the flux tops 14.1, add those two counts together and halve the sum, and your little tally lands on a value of 2.5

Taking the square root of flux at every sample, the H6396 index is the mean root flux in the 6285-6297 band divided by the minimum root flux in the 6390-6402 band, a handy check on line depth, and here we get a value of 1.02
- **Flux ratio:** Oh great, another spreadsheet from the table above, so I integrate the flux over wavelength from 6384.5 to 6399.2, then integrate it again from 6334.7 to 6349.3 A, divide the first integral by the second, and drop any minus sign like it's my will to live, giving 0.94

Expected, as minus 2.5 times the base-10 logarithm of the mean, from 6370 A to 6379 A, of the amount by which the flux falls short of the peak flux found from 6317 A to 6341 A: 0.1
